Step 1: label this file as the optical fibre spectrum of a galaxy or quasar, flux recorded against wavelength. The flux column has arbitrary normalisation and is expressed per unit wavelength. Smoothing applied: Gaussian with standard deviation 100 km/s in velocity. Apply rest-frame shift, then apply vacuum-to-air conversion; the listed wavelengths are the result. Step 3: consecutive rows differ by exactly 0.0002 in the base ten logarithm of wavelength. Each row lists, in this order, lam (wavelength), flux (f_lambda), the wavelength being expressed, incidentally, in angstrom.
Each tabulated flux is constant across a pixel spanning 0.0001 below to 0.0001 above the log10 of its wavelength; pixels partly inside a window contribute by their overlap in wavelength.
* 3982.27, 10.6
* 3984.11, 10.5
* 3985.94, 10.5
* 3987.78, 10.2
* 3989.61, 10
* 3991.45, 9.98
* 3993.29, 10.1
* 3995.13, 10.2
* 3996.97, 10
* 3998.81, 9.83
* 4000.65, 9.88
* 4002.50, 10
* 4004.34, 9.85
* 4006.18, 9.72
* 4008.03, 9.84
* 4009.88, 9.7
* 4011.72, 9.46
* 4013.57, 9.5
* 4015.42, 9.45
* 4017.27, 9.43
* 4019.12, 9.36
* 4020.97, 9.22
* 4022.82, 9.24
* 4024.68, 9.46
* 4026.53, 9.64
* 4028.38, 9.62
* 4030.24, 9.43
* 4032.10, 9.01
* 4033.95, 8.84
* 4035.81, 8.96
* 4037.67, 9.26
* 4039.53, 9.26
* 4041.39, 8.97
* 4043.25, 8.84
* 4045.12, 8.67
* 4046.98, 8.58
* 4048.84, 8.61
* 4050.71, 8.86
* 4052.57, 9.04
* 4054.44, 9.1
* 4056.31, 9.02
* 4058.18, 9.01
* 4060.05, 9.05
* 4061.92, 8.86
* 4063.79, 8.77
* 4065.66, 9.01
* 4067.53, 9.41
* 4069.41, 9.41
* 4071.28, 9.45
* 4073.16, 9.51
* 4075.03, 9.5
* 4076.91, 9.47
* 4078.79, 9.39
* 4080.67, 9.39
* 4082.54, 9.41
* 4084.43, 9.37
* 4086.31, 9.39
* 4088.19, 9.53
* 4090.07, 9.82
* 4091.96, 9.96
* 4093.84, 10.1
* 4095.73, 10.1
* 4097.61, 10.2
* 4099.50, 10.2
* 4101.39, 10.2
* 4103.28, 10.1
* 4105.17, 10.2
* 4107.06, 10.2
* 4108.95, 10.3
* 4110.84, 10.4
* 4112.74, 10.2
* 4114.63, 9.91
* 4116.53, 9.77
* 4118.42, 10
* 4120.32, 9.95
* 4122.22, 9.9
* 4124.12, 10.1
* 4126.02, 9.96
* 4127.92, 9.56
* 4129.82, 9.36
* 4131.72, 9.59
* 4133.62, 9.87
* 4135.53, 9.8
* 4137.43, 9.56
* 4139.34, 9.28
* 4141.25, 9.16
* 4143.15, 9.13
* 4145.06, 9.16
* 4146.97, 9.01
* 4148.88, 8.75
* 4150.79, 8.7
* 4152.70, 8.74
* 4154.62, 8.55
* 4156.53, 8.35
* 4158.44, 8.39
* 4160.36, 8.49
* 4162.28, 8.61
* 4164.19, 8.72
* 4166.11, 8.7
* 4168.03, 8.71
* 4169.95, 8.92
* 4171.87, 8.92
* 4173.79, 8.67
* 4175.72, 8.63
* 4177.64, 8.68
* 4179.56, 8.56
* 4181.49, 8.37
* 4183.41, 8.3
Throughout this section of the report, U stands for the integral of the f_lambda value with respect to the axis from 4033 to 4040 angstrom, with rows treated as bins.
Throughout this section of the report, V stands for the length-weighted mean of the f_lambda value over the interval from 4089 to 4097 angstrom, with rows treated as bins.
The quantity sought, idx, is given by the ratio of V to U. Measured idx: 0.157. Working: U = 64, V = 10.0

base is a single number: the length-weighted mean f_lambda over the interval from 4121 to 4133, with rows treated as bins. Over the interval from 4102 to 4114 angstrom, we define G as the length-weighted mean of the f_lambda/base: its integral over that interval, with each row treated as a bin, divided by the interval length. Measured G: 1.05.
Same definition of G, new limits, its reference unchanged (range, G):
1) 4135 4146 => 0.96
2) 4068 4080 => 0.97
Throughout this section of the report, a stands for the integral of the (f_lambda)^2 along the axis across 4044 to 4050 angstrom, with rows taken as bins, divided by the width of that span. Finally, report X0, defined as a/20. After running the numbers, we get 3.73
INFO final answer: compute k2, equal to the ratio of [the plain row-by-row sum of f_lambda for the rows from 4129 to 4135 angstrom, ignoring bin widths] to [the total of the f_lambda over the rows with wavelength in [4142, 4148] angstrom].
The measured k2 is 1.06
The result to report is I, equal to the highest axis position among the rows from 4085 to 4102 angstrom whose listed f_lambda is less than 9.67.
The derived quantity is 4088.19 angstrom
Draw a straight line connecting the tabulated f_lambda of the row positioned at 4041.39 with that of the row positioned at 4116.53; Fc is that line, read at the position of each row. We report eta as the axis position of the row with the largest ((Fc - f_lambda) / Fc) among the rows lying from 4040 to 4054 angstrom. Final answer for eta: 4046.98 angstrom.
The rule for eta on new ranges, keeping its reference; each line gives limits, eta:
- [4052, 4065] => 4063.79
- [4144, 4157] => 4156.53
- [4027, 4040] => 4033.95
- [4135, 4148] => 4146.97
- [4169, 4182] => 4181.49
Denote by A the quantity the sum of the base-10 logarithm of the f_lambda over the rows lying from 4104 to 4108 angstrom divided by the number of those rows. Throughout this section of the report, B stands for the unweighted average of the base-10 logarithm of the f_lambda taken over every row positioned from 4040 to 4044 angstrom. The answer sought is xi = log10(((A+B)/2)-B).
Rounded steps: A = 1.01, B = 0.950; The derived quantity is -1.53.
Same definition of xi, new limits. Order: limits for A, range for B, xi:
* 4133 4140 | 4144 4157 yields -1.68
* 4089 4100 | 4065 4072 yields -1.78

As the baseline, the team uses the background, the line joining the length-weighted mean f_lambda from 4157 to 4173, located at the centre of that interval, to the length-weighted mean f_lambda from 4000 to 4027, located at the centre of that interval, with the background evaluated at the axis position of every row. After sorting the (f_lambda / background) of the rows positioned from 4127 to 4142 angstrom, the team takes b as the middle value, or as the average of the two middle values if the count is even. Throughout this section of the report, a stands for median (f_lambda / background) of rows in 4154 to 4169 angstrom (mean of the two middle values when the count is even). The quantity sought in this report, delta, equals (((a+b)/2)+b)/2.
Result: 1.05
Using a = 0.98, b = 1.08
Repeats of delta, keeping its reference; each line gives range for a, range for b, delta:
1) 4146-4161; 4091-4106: 1.09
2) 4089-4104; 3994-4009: 1.05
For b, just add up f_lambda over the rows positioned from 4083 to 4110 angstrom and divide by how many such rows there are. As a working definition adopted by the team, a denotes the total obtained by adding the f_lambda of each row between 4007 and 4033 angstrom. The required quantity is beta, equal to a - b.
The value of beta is 122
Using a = 132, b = 10.0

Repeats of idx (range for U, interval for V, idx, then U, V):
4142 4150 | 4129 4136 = 0.134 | 72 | 9.6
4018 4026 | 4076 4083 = 0.126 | 75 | 9.4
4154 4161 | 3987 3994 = 0.170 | 59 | 10.1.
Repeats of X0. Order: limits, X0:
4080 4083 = 4.43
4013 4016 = 4.49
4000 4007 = 4.87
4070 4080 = 4.47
